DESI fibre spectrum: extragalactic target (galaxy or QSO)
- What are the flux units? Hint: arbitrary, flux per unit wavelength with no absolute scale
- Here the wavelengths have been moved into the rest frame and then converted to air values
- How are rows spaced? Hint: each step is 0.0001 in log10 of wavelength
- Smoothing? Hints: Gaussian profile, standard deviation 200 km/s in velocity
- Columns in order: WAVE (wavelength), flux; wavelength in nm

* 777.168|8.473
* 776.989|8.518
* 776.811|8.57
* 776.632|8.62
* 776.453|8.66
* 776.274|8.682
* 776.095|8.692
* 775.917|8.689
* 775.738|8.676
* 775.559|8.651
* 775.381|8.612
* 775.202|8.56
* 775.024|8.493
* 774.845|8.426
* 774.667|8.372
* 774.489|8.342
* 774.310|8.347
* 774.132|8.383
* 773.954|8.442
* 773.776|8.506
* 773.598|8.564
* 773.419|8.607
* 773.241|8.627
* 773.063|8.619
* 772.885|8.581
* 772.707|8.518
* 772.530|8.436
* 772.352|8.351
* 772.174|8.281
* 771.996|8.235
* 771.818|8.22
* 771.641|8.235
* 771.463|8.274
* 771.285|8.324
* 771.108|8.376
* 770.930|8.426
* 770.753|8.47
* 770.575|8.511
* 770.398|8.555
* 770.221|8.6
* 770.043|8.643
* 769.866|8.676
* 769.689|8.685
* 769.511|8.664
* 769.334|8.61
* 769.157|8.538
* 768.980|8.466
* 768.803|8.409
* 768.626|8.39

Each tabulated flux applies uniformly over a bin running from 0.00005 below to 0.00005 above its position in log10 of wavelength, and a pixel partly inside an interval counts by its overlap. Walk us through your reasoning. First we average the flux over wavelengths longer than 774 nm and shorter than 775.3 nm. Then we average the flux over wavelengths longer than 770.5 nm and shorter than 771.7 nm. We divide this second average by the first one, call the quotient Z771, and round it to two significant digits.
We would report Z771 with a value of 0.99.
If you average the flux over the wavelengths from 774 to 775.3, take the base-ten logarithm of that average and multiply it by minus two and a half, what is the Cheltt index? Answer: -2.31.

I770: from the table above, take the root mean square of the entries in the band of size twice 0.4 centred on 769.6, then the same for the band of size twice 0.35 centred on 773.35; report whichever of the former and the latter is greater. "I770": 8.66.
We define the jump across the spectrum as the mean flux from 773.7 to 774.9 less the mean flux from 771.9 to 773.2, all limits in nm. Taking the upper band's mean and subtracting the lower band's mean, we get -0.03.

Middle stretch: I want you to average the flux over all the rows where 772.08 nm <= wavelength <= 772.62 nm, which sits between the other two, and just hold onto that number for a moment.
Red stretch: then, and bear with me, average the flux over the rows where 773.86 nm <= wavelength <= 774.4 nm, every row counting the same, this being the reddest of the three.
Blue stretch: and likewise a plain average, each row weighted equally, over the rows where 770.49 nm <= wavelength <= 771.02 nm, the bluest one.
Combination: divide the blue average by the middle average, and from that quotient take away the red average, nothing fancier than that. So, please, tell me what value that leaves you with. -7.38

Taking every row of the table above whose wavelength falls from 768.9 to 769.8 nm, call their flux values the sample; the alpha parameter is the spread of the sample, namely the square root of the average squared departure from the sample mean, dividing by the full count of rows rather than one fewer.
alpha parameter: 0.081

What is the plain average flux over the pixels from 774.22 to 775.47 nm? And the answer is 8.45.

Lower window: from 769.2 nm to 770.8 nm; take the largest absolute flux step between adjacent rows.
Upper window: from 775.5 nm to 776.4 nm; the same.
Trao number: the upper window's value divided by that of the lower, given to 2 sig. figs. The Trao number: 0.46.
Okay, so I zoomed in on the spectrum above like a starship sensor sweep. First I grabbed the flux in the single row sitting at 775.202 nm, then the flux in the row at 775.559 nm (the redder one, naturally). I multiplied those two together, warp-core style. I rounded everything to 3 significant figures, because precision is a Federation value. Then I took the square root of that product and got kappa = 8.61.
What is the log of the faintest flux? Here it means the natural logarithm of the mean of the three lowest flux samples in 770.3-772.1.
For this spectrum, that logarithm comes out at 2.108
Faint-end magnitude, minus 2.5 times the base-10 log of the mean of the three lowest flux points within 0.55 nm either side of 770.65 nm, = -2.31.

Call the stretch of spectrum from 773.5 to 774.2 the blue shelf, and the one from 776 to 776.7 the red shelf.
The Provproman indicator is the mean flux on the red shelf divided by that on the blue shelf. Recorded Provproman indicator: 1.02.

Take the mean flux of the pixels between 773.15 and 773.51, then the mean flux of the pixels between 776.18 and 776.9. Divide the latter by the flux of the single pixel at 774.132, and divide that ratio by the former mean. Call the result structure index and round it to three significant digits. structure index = 0.120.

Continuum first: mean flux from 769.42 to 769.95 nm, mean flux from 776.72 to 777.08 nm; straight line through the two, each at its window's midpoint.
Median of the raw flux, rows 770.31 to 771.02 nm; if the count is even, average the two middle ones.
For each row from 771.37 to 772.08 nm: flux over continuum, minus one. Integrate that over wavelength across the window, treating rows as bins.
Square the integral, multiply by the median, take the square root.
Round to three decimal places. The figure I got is 0.095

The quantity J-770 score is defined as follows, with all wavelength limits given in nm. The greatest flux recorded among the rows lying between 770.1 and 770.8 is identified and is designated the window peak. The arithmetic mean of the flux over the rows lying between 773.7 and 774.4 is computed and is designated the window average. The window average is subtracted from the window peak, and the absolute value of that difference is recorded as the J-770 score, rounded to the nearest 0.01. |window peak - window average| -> 0.18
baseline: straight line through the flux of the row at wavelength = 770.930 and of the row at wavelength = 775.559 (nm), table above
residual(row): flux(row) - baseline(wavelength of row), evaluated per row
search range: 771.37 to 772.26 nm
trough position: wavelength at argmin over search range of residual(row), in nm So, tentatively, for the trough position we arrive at 771.818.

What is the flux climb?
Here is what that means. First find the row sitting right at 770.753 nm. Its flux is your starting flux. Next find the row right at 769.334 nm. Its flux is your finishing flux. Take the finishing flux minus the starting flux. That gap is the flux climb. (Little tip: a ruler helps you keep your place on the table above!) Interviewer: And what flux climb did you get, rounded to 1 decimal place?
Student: 0.1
